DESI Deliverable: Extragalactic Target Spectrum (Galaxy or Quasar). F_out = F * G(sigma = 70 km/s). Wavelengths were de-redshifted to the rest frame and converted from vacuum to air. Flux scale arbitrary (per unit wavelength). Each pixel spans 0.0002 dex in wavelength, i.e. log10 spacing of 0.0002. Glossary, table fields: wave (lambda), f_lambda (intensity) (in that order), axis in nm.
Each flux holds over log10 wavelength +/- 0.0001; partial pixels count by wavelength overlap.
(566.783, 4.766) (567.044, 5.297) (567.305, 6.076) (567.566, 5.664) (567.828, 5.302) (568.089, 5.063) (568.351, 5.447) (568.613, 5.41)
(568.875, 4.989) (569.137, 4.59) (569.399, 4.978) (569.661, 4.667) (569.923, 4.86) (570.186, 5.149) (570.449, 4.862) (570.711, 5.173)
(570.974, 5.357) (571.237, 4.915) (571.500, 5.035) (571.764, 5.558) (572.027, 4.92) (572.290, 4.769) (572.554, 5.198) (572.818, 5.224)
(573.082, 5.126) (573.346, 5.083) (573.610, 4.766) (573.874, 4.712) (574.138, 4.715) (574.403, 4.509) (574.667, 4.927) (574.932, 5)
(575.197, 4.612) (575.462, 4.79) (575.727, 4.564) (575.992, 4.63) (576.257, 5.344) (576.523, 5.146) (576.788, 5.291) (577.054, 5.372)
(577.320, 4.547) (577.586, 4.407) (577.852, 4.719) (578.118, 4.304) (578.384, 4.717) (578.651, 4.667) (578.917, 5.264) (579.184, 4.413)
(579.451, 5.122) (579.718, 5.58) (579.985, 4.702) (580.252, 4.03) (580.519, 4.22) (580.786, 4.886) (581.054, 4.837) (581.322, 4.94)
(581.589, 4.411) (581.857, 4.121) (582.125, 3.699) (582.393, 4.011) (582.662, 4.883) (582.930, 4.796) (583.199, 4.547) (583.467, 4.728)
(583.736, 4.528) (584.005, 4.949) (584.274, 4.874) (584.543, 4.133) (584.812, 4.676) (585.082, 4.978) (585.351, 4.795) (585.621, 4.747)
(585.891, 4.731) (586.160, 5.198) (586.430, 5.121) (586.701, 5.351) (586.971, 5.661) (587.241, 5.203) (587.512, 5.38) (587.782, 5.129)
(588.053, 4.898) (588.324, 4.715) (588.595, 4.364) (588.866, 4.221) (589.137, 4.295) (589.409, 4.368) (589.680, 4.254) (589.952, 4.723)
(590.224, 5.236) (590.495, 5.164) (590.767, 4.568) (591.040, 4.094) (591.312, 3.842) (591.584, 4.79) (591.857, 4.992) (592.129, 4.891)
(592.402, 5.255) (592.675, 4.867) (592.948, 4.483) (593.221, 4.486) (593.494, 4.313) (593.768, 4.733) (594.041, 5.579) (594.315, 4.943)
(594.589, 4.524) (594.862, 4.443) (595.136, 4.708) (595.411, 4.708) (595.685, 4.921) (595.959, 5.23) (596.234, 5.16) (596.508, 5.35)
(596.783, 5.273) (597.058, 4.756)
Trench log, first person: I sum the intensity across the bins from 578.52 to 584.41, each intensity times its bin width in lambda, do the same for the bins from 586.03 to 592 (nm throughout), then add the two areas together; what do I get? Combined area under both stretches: 56.00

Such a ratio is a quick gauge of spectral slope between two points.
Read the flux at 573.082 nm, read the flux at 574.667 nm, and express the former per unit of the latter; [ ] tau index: 1.04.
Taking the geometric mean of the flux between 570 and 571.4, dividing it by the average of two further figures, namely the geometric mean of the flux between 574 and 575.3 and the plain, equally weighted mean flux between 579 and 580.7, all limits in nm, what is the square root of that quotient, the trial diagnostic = 1.04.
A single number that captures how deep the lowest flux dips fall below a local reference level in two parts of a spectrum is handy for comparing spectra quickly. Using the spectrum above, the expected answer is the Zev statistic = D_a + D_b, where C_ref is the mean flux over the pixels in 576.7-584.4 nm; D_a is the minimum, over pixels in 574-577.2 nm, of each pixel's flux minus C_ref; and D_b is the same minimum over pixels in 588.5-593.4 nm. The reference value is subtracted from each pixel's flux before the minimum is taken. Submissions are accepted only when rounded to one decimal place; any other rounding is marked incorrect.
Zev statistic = -1.0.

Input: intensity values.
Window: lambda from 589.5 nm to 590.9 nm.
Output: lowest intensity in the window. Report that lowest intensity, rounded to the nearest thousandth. 4.254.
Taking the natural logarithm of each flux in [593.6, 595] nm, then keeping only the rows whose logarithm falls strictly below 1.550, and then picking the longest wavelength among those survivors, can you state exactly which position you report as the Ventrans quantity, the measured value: 594.862 nm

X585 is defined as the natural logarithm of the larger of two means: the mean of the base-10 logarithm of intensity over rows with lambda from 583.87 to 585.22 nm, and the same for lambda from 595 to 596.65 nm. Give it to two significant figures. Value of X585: -0.36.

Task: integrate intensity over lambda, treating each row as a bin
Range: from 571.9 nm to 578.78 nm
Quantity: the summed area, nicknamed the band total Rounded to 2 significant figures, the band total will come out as 33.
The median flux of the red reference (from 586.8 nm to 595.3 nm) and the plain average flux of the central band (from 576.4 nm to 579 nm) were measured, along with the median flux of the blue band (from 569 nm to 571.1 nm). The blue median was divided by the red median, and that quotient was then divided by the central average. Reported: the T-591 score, 0.215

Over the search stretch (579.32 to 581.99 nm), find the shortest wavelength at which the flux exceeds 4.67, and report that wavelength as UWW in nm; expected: 579.451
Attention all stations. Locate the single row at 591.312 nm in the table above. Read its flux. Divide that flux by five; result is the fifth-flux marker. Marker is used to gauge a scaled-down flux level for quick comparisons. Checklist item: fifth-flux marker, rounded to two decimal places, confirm 0.77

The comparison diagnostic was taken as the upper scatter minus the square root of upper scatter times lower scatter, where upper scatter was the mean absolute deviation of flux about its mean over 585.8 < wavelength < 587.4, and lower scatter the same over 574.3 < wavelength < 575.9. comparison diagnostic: 0.01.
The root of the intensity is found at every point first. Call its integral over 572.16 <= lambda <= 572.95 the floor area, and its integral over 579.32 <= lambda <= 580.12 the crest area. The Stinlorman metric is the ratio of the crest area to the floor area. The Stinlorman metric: 1.02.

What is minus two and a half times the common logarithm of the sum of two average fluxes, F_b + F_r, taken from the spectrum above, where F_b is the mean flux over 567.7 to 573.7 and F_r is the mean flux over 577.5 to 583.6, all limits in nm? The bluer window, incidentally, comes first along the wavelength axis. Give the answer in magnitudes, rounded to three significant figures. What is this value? -2.46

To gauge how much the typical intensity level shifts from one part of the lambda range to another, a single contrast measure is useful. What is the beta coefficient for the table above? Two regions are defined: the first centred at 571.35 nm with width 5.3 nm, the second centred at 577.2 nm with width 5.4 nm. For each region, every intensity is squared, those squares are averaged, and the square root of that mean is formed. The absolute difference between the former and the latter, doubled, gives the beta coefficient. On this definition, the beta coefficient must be 0.24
